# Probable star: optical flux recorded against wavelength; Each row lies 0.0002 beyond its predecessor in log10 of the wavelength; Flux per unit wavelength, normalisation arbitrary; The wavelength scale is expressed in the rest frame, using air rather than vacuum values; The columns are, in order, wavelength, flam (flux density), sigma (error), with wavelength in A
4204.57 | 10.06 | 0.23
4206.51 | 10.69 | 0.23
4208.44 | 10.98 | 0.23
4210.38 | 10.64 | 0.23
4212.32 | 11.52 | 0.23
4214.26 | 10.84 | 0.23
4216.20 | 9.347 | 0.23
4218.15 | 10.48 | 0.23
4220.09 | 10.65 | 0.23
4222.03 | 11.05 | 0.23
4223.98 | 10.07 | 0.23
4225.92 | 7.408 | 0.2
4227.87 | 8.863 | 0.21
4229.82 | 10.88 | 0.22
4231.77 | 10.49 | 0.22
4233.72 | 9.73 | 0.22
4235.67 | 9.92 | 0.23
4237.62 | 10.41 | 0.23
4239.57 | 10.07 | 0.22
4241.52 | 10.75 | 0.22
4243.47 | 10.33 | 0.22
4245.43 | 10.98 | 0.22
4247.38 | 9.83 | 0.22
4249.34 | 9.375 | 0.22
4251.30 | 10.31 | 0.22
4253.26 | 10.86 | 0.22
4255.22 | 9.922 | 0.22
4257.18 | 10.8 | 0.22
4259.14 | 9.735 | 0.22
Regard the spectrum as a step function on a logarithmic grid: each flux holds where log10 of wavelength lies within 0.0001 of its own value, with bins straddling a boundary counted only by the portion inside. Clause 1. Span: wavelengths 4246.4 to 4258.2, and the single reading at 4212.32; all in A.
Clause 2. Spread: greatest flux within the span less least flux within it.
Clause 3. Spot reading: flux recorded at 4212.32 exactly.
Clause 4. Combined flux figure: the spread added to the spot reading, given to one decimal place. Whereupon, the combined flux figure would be 13.0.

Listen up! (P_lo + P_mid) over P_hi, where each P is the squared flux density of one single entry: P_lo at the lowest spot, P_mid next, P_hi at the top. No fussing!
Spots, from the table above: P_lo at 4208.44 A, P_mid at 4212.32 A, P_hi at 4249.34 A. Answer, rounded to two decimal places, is 2.88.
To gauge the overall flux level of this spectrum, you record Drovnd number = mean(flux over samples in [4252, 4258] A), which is 10.5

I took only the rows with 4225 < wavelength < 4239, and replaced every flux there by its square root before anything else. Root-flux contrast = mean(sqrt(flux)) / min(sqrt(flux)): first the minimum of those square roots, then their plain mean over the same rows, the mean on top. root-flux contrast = 1.141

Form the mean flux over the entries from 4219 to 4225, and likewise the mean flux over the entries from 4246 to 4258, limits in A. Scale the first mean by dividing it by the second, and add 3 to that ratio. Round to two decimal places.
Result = 4.04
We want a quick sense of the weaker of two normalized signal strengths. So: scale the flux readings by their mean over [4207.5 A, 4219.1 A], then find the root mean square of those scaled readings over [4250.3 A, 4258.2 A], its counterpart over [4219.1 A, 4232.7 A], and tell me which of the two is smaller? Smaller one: 0.940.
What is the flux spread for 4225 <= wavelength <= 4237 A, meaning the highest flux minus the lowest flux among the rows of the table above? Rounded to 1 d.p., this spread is 3.5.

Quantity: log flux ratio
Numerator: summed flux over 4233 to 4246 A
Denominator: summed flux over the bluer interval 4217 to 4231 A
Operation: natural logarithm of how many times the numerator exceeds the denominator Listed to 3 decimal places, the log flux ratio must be 0.039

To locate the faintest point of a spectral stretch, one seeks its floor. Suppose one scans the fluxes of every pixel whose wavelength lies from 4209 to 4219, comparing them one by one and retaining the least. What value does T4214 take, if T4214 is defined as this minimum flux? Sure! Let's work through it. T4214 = 9.347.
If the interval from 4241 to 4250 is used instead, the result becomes 9.375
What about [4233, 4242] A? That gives 9.73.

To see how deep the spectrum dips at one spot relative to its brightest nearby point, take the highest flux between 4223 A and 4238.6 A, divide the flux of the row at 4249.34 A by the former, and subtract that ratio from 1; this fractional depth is 0.14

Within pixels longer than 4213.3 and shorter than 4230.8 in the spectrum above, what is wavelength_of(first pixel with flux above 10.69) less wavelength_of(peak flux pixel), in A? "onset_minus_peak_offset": -7.8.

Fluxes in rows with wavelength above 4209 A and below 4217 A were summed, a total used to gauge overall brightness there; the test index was 42.3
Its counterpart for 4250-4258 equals 41.9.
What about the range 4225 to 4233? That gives 37.6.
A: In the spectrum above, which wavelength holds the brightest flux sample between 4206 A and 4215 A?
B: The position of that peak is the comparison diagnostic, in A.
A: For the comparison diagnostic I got 4212.32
